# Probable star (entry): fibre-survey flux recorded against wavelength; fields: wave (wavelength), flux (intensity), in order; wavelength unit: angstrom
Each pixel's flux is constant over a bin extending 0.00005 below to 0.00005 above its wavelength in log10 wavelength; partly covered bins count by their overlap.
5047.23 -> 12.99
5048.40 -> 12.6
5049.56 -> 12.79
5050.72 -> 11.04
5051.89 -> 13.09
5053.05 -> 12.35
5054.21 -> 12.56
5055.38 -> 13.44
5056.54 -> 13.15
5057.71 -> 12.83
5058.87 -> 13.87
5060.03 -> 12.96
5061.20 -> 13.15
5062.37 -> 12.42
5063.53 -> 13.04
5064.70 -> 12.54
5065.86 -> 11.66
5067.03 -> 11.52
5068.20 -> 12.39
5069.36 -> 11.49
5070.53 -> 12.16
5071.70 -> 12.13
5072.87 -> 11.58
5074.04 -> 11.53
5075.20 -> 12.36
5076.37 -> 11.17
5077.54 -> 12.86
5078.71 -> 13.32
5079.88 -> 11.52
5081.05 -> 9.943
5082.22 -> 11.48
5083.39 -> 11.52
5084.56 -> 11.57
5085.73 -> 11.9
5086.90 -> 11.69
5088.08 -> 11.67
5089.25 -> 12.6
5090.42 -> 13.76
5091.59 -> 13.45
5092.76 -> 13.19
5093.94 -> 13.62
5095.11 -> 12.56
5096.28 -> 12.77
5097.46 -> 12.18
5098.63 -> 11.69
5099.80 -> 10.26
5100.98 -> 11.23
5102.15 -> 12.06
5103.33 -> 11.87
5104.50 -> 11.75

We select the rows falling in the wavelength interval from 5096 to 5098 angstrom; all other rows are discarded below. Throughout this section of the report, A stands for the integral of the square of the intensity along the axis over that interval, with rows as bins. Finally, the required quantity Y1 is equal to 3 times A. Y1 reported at 926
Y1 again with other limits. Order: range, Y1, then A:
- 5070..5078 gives 3437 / 1146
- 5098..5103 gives 1939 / 646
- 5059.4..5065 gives 2773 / 924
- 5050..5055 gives 2285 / 762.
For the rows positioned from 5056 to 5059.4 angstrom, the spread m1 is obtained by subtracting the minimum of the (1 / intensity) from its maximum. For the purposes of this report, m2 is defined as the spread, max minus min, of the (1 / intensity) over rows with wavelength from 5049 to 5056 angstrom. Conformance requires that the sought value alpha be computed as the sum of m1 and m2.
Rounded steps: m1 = 0.0058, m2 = 0.016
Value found 0.022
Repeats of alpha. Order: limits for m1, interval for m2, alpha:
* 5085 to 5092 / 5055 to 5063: 0.021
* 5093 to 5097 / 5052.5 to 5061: 0.015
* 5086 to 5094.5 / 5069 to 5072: 0.018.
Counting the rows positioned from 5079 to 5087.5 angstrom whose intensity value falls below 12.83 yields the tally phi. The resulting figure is 7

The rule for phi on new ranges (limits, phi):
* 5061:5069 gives 5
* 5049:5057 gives 4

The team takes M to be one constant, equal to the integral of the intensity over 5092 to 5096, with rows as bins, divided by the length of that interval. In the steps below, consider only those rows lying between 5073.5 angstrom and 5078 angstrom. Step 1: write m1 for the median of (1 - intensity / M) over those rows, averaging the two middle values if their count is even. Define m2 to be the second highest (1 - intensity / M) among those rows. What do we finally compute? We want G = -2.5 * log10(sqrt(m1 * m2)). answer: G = 2.46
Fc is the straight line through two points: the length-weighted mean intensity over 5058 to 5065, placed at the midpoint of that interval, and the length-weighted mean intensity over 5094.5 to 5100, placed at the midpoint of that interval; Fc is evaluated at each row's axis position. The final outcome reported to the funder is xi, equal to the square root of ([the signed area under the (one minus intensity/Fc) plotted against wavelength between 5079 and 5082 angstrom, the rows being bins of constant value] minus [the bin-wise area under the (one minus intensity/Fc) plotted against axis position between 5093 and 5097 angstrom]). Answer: 0.79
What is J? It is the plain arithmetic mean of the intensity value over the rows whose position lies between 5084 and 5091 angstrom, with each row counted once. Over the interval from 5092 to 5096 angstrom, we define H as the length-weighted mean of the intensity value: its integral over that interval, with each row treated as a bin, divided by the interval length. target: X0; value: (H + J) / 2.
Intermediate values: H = 13.1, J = 12.2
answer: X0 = 12.66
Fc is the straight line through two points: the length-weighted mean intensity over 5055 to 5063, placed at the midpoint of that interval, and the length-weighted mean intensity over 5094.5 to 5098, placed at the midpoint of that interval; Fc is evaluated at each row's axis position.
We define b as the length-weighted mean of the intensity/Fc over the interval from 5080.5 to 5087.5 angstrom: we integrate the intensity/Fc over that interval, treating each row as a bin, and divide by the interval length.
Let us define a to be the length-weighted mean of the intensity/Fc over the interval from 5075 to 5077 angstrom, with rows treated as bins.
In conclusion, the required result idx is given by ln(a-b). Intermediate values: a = 0.91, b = 0.893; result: -4.2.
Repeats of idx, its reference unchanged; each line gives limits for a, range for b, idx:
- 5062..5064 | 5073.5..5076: -2.9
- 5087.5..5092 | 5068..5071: -2.4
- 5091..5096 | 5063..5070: -2.1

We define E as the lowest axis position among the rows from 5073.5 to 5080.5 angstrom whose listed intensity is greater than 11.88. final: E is 5075.20 angstrom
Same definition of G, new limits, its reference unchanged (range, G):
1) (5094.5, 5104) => 2.37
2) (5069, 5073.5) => 2.44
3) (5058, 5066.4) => 4.00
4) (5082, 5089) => 2.32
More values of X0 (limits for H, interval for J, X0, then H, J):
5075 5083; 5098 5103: 11.54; 11.8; 11.3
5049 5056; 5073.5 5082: 12.18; 12.5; 11.8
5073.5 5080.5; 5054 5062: 12.63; 12.1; 13.1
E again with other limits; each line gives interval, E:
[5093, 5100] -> 5093.94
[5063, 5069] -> 5063.53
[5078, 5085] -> 5078.71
